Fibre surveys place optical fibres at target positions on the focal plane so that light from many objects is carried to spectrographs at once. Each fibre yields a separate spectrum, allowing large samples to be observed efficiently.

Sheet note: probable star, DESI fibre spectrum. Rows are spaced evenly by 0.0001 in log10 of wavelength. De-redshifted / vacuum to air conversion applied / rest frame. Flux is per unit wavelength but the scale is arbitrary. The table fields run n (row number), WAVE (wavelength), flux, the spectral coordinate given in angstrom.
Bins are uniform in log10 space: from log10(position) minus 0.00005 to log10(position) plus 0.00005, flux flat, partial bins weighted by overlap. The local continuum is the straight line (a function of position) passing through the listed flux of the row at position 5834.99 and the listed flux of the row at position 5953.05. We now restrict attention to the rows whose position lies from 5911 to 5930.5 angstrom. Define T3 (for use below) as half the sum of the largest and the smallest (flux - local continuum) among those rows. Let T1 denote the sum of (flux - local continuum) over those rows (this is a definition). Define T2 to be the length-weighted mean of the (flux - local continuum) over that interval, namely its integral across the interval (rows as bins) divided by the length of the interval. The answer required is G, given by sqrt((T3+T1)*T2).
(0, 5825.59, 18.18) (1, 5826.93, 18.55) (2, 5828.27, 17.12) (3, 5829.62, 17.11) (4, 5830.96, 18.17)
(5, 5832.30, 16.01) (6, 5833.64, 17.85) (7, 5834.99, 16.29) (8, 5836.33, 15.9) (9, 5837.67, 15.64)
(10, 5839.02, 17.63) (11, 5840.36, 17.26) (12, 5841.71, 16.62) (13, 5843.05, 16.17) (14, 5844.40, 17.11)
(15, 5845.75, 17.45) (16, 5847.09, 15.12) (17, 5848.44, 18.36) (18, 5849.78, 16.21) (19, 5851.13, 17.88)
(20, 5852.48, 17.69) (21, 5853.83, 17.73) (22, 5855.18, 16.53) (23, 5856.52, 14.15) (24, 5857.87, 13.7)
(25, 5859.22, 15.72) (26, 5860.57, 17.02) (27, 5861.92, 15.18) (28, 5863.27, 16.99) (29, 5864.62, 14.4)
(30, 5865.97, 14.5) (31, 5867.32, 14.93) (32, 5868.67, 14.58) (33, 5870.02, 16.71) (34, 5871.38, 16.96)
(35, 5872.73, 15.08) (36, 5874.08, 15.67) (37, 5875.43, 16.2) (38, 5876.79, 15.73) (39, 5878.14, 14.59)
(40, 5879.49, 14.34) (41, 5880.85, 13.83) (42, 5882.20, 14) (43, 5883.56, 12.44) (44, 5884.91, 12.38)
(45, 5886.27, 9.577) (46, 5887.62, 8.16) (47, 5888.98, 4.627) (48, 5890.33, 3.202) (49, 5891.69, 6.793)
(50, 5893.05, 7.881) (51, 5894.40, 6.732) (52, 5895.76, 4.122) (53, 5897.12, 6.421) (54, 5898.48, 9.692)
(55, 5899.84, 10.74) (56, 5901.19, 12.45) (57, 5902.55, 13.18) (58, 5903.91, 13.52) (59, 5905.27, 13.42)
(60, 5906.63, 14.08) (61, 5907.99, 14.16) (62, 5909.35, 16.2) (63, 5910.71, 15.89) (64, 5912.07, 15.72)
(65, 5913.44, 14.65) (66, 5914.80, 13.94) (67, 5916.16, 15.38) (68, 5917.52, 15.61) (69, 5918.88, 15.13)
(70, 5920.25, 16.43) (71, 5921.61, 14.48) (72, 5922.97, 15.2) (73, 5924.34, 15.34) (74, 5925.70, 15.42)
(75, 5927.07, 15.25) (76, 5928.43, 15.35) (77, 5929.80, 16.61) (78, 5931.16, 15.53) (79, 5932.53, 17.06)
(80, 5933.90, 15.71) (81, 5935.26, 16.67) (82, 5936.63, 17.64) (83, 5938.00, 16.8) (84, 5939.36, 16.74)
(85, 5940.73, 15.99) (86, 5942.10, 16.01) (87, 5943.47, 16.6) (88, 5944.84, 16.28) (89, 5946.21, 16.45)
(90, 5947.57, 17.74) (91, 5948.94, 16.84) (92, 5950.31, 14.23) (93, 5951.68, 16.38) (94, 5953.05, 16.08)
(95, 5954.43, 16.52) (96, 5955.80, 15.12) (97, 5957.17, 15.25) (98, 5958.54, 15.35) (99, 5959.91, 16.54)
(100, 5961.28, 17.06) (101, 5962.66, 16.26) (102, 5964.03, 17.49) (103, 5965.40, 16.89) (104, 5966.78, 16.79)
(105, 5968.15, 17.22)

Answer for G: 3.1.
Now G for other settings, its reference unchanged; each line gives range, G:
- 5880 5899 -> 29.5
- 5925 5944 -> 0.5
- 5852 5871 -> 2.1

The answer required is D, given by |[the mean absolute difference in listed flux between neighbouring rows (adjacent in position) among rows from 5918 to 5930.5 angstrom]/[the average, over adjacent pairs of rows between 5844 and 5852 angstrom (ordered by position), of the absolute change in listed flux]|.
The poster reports 0.4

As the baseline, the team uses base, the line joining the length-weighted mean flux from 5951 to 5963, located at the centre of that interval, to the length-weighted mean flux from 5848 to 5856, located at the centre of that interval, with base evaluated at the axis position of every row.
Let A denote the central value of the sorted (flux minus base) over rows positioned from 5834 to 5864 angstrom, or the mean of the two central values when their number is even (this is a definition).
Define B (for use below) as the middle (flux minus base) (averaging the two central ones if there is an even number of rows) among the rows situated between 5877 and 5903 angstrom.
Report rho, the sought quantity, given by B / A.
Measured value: 9.0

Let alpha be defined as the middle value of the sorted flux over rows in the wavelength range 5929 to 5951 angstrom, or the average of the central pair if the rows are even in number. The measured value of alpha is 16.6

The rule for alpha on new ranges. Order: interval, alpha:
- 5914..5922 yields 15.3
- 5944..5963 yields 16.3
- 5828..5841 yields 17.1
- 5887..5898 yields 6.6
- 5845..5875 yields 16.0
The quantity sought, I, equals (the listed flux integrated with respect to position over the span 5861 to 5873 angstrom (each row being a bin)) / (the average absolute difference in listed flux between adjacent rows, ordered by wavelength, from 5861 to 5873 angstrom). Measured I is 156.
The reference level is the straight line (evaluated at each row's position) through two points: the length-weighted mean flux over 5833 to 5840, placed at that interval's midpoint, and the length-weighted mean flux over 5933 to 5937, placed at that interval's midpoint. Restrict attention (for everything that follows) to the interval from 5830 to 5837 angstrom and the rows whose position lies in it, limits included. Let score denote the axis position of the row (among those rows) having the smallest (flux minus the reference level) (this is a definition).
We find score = 5836.33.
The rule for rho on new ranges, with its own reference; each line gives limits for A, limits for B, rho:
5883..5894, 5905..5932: 0.1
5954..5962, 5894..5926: 18.8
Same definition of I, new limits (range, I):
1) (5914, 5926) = 230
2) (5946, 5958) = 167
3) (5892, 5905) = 75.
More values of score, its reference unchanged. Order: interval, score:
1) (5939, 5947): 5940.73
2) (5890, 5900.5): 5890.33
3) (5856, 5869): 5857.87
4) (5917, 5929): 5921.61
